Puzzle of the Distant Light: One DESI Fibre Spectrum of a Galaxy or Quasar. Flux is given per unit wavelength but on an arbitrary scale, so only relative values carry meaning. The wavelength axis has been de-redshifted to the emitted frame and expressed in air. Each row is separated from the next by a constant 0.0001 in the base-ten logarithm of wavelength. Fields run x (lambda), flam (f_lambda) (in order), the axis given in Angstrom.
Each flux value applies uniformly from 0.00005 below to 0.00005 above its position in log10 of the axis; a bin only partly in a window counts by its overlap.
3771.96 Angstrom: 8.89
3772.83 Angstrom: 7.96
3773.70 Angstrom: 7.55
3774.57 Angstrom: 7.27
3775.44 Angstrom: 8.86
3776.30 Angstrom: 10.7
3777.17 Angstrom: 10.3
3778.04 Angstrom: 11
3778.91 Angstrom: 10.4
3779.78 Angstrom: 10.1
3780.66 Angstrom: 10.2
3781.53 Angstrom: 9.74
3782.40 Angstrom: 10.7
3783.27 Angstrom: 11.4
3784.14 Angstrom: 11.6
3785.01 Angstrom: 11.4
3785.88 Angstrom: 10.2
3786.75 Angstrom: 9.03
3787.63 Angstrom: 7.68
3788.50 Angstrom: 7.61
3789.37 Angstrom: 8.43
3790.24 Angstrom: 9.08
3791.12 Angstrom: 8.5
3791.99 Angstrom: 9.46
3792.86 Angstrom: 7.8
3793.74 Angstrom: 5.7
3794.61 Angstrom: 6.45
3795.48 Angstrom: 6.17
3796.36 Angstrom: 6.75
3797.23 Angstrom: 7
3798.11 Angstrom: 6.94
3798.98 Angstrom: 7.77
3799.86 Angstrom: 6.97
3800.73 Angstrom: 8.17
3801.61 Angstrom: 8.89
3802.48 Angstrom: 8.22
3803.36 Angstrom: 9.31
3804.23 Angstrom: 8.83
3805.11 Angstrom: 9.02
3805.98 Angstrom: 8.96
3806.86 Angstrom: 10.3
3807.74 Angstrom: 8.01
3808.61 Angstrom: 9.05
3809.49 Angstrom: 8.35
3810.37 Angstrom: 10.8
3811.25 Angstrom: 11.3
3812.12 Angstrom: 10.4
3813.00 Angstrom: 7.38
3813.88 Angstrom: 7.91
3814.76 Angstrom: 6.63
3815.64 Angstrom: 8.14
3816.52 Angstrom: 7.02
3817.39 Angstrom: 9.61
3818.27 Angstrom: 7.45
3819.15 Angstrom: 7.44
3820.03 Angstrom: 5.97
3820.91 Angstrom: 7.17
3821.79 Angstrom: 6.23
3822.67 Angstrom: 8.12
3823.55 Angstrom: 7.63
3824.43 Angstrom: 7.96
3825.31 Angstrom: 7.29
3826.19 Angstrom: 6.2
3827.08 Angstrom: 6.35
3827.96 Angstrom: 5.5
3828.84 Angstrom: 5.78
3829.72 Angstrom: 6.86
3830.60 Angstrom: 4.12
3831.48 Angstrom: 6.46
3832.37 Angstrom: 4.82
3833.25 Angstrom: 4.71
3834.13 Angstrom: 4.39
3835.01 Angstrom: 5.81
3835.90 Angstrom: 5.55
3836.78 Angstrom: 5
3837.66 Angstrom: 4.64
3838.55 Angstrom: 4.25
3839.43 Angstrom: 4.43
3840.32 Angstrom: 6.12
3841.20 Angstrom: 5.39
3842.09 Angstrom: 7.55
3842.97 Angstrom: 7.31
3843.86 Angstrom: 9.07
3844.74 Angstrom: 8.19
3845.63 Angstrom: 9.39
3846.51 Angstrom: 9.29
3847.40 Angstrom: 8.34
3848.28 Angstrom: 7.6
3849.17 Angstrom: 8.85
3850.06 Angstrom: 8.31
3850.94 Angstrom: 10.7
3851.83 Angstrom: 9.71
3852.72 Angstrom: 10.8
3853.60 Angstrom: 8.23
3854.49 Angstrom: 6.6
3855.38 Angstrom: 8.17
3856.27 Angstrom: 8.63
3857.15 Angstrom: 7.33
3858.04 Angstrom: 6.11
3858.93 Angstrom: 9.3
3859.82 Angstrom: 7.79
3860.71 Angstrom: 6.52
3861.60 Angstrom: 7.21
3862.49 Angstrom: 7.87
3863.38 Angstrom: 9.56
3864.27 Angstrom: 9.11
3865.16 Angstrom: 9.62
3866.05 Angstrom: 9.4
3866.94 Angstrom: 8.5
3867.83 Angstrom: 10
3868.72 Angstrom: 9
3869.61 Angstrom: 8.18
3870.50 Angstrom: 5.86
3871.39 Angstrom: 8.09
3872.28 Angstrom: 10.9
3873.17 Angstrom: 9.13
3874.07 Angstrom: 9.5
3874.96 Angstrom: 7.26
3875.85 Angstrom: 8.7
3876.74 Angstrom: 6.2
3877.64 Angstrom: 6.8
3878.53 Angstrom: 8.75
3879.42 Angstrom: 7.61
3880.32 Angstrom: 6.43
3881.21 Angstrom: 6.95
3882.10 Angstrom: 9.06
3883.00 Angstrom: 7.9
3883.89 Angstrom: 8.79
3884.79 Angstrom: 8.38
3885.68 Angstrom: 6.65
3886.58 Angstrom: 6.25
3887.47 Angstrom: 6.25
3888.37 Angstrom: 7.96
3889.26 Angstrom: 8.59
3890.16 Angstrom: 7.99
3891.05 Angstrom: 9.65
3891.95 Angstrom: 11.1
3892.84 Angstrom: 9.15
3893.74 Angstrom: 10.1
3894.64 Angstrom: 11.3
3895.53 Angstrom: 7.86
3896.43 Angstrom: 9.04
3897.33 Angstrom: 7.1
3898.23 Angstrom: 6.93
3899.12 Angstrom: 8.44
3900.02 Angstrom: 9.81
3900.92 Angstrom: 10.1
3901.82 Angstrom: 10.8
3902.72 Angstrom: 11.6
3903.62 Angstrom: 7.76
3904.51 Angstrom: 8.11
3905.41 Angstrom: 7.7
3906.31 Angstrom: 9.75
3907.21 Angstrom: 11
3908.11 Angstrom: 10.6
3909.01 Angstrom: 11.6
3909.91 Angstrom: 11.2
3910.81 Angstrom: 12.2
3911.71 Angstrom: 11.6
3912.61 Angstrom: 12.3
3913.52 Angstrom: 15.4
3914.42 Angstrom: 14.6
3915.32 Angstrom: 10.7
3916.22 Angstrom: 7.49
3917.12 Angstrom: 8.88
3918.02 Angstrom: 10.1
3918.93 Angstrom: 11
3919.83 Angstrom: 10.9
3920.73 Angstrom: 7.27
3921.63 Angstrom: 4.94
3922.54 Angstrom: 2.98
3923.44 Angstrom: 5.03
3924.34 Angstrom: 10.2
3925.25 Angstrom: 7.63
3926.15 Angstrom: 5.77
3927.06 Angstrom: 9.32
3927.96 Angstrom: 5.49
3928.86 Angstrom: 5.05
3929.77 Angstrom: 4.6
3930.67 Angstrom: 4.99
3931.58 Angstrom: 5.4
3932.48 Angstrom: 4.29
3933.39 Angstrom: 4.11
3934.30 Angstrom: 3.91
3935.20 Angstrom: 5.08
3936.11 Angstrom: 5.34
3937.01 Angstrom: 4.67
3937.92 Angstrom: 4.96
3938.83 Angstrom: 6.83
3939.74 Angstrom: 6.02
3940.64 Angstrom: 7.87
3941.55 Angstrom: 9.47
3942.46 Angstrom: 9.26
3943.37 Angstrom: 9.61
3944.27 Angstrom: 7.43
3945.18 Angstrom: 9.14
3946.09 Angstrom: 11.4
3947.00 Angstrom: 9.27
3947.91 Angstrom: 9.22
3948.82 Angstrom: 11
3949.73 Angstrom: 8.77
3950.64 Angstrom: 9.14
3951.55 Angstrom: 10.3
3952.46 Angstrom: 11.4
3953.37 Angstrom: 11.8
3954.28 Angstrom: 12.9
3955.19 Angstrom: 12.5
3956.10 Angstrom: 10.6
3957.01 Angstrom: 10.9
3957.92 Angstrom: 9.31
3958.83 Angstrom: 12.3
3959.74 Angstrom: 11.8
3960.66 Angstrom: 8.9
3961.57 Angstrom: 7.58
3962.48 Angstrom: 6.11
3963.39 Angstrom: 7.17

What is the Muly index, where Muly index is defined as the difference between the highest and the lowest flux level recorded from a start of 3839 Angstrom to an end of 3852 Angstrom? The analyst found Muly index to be 6.3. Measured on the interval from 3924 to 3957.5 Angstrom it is 9.0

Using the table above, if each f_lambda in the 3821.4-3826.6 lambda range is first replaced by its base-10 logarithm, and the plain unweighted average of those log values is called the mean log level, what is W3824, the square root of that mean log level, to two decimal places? 0.93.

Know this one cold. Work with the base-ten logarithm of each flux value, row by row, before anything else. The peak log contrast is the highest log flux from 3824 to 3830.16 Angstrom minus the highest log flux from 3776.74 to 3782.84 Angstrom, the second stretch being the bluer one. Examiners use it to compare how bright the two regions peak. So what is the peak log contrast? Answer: -0.14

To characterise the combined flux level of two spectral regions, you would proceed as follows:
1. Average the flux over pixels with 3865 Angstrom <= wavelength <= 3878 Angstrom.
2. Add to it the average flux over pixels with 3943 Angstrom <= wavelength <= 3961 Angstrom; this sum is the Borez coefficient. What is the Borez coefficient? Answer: 18.9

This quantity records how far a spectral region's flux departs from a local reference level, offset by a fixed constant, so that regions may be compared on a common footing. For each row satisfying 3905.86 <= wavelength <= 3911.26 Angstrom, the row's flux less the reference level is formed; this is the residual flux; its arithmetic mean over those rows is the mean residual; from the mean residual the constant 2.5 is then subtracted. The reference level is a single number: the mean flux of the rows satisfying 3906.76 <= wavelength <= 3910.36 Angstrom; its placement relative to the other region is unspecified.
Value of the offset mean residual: -2.5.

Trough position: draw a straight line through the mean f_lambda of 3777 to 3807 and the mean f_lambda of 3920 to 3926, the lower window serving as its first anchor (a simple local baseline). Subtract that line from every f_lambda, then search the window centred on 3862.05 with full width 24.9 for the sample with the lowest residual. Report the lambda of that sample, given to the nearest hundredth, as 3870.50 Angstrom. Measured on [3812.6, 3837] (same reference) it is 3830.60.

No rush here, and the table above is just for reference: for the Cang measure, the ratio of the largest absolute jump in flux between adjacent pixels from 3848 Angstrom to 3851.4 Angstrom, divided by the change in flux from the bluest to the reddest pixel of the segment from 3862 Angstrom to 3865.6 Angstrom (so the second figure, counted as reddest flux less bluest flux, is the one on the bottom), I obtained 1.4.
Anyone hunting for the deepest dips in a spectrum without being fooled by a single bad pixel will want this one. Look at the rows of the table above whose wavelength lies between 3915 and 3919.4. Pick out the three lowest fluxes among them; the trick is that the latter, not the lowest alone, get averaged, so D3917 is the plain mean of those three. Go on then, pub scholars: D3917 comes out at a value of 8.8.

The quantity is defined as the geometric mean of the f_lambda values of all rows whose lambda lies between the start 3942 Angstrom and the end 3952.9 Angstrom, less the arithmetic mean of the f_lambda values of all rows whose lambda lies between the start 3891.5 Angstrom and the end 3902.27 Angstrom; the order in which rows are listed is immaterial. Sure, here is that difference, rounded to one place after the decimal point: 0.3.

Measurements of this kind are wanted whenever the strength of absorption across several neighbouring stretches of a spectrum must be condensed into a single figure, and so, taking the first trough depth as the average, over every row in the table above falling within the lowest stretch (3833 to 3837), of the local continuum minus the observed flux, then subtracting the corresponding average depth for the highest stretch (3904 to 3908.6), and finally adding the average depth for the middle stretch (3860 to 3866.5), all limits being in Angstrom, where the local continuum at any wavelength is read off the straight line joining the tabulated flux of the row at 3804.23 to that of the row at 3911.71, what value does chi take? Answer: 4.4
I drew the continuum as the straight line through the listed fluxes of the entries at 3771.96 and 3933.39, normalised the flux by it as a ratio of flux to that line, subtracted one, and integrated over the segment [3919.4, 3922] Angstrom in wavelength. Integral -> 1.9 Angstrom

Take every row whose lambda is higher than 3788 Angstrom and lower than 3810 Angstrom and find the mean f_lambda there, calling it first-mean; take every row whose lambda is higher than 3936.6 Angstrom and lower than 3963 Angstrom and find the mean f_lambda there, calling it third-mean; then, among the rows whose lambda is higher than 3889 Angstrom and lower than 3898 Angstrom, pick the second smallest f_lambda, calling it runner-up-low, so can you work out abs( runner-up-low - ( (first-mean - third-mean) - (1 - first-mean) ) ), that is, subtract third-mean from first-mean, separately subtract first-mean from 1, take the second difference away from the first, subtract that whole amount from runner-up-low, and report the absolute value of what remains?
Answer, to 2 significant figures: 2.0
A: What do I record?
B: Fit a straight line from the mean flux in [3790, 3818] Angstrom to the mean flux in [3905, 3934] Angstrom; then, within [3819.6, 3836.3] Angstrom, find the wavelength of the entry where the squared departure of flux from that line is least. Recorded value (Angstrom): 3822.67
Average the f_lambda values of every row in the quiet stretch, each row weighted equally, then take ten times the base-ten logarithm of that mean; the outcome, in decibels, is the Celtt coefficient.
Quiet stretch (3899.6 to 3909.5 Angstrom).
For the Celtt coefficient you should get 10.0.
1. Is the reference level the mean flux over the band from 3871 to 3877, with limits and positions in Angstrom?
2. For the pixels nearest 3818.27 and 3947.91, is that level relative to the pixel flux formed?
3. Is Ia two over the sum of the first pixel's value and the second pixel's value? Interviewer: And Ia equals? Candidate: 0.96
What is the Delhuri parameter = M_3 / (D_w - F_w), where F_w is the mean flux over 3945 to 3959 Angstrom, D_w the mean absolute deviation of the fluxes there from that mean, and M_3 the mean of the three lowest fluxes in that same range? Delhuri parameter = -0.95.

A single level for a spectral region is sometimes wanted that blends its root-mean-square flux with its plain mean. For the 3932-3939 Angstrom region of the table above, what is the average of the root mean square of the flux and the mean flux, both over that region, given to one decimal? 4.9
